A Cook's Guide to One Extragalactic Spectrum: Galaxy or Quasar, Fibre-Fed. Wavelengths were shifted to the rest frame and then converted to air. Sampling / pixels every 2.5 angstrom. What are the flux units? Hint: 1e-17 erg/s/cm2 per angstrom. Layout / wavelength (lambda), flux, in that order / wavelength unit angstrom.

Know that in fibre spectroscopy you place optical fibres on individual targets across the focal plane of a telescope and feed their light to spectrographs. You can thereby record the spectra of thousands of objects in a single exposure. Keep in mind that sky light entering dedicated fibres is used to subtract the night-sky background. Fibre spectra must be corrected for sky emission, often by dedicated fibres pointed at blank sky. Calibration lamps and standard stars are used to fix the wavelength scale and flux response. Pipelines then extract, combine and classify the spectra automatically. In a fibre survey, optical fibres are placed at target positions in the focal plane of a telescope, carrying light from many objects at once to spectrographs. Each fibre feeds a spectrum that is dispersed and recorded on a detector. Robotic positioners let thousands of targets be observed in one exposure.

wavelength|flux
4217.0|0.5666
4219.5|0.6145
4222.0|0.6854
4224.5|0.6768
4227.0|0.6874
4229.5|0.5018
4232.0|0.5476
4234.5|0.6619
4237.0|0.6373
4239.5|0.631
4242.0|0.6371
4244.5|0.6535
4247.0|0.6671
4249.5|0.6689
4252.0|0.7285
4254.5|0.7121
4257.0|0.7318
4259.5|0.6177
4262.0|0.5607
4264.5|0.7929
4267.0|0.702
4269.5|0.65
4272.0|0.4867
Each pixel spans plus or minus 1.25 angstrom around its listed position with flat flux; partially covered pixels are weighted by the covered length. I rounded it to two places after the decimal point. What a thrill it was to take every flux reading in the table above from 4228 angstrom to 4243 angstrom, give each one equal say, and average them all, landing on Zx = 0.60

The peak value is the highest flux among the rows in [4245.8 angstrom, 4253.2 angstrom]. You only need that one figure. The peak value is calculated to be 0.7285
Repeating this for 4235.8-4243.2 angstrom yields 0.6373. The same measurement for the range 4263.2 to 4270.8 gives 0.7929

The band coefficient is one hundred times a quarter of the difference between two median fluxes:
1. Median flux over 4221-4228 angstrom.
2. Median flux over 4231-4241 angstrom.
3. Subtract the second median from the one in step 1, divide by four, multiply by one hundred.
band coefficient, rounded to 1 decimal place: 1.3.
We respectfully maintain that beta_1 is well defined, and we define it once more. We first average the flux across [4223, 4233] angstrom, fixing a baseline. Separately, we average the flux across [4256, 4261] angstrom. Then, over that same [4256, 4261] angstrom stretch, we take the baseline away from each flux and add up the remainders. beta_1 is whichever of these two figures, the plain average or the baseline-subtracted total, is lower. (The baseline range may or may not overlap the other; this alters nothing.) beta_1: 0.14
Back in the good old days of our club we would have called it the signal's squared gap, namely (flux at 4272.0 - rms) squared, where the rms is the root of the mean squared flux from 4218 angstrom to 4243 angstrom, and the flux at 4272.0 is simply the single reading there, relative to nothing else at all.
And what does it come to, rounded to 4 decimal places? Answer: 0.0207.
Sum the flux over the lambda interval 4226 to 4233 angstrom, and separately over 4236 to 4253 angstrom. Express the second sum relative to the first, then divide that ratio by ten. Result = 0.27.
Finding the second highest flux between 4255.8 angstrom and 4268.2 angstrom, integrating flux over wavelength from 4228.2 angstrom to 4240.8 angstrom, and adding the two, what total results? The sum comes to 8.2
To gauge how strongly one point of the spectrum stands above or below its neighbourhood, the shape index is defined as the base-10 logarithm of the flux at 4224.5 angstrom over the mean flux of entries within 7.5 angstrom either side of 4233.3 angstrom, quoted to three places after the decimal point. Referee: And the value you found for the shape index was 0.044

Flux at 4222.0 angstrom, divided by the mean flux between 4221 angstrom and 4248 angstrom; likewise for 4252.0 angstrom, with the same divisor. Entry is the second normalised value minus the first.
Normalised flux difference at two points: 0.07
